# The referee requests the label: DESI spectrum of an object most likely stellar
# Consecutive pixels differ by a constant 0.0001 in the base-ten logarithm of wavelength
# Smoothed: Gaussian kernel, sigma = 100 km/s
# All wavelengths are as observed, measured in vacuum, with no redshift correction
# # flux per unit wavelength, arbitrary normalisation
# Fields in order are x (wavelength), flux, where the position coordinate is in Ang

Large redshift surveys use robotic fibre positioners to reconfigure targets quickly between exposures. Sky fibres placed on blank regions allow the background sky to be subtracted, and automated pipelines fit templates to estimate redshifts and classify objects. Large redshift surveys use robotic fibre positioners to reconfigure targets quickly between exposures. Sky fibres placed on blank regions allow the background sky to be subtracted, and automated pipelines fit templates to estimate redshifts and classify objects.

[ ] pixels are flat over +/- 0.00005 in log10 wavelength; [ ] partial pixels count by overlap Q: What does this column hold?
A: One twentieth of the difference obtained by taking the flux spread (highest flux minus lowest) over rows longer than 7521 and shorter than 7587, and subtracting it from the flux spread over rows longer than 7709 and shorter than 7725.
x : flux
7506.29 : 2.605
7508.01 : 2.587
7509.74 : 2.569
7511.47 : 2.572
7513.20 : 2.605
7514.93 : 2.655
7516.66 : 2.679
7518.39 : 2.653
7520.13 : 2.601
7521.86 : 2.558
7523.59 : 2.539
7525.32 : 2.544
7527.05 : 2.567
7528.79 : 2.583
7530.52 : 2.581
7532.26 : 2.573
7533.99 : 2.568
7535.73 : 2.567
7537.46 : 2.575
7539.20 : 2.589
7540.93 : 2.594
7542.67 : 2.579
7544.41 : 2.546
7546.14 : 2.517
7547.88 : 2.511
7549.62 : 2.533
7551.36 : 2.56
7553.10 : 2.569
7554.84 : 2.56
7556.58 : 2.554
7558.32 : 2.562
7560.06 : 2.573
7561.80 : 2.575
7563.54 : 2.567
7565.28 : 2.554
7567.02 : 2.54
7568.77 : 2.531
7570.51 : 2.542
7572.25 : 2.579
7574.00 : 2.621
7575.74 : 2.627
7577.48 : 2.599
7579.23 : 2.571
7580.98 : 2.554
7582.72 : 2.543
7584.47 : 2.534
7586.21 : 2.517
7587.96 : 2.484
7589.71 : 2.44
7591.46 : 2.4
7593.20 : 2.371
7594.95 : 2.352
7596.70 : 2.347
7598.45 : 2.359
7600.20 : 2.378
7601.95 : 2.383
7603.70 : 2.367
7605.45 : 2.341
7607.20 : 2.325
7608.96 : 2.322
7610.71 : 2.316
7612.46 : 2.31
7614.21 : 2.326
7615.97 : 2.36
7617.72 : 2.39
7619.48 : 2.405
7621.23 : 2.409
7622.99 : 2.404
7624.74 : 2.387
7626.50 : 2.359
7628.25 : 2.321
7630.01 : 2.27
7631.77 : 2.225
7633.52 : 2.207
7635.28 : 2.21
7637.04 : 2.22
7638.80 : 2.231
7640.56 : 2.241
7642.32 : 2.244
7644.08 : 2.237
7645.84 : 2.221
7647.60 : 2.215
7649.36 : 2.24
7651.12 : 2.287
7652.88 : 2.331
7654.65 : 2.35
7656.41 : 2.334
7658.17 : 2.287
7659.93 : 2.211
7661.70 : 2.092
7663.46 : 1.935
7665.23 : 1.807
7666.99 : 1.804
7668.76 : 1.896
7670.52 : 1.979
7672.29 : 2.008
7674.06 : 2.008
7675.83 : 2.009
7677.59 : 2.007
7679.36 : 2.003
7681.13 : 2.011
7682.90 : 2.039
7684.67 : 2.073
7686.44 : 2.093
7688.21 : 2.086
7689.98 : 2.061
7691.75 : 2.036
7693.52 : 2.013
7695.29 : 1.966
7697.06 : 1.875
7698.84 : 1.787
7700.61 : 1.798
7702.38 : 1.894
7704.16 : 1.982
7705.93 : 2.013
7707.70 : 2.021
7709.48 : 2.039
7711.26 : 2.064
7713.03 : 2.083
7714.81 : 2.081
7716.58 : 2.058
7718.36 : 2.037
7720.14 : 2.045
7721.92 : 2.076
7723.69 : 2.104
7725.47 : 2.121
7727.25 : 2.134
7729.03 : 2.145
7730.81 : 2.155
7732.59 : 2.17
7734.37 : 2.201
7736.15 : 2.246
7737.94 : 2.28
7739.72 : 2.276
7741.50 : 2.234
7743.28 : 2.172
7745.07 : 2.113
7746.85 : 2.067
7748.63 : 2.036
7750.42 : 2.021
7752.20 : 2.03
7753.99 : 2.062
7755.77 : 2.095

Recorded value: -0.002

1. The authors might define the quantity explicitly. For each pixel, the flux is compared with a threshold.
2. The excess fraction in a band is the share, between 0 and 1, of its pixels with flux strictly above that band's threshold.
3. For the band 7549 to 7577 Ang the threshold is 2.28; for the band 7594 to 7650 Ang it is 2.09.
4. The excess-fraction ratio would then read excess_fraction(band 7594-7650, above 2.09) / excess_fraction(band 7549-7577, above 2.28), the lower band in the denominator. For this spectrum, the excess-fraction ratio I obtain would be 1.0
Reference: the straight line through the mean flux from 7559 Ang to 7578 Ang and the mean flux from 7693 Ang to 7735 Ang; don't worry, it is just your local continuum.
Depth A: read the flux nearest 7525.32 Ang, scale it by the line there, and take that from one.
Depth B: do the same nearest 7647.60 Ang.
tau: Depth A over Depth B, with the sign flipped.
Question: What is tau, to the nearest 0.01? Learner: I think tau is -2.39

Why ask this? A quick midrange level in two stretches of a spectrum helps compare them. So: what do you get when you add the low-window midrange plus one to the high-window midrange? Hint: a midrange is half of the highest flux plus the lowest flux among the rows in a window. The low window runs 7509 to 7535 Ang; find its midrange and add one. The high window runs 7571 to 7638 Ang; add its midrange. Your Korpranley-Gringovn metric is 6.0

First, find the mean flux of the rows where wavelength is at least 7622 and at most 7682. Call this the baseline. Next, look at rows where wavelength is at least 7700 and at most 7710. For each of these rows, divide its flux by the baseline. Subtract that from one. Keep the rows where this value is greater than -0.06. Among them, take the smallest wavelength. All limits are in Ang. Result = 7700.61 Ang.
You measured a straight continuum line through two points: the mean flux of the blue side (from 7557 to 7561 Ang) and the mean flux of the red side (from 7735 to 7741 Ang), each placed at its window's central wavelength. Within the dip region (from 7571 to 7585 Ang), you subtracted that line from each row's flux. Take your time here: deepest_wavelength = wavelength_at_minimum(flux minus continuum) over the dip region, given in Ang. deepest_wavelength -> 7584.47 Ang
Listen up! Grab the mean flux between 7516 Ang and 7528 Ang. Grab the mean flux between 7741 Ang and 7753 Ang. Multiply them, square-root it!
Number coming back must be 2.33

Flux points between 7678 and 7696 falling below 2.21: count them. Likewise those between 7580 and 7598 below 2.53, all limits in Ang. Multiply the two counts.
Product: 70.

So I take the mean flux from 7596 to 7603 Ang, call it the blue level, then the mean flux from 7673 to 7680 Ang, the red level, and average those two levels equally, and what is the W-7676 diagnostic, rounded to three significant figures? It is 2.19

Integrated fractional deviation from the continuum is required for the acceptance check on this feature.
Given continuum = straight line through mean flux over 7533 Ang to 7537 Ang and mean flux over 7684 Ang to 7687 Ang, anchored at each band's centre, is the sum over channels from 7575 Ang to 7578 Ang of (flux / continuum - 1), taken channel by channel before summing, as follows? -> 0.15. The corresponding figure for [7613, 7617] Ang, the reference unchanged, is 0.03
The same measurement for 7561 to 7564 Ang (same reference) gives 0.07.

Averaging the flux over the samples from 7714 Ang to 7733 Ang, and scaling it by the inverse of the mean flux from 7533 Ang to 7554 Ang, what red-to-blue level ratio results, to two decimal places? 0.82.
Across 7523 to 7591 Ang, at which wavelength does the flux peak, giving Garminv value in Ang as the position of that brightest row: 7575.74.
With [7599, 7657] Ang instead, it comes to 7621.23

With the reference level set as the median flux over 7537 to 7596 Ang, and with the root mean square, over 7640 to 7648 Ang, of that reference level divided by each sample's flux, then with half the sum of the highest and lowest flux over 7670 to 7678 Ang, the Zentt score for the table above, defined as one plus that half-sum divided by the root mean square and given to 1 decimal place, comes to 2.7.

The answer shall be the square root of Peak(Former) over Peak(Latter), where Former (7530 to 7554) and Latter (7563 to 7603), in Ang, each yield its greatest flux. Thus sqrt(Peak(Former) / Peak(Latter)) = 0.99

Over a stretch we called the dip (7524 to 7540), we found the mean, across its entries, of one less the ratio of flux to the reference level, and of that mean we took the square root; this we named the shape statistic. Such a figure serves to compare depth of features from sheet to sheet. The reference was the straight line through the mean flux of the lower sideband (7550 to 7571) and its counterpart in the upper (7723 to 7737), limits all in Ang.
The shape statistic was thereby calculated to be 0.14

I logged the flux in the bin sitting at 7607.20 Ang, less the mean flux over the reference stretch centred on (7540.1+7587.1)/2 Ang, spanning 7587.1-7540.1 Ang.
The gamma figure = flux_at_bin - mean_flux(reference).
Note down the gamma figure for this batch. -0.2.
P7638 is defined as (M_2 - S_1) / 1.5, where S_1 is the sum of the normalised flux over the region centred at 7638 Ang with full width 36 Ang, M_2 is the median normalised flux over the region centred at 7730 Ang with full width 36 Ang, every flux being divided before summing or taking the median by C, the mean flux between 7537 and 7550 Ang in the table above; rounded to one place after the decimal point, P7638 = -11.3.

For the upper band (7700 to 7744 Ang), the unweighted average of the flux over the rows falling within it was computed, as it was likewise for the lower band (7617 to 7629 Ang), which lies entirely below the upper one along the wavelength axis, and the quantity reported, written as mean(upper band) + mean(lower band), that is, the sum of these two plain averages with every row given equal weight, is 4.5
